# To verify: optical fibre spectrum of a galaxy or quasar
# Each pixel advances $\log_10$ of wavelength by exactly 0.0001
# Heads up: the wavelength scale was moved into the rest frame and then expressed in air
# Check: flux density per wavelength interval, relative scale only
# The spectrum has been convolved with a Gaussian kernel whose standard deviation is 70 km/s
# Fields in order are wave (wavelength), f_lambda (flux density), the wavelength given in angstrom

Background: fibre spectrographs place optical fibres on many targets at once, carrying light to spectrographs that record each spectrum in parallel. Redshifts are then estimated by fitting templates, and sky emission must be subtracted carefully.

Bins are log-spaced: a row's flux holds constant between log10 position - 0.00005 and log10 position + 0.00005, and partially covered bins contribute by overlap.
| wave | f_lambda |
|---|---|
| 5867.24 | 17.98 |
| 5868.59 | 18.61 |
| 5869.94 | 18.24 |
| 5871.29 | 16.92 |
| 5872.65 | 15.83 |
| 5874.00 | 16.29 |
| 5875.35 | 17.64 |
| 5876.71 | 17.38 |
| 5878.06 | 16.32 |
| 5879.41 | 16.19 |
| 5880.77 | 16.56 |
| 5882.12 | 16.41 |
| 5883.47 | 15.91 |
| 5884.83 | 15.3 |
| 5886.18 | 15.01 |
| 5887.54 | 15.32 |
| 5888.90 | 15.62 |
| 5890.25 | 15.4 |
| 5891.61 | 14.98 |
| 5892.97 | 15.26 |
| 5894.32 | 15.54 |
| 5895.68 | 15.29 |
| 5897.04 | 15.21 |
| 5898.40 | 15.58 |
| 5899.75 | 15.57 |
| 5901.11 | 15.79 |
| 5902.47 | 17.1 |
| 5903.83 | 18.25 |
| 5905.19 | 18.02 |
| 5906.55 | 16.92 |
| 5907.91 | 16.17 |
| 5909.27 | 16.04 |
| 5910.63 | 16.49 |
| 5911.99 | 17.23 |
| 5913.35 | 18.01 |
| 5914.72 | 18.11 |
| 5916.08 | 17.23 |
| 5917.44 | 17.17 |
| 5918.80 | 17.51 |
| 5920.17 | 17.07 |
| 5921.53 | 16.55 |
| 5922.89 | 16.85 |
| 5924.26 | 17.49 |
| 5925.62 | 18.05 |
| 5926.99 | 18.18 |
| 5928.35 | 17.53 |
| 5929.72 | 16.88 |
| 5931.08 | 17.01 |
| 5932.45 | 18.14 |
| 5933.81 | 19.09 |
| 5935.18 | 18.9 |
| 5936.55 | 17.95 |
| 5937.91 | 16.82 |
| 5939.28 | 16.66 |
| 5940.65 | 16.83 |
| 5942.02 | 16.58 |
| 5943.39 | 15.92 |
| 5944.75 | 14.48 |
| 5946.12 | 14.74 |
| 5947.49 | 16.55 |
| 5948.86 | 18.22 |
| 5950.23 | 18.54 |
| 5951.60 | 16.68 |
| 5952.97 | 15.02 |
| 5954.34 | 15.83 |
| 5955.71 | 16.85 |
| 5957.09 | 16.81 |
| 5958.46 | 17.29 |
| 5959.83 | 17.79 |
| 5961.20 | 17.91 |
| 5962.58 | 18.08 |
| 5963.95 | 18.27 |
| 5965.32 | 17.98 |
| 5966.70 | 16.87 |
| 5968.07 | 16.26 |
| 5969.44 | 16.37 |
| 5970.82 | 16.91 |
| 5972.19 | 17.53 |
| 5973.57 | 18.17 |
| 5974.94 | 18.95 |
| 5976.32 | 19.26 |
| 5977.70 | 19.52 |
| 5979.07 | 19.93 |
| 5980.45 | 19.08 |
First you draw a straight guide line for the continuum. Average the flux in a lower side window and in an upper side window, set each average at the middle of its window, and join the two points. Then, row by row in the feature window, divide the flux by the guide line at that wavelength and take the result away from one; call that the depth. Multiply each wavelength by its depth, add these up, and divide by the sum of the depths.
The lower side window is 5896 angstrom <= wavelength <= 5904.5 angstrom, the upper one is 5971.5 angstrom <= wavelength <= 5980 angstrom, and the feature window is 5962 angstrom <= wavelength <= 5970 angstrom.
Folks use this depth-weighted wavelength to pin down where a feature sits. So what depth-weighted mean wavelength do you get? 5967.6 angstrom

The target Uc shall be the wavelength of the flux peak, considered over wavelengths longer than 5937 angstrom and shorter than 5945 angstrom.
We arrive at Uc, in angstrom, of 5940.65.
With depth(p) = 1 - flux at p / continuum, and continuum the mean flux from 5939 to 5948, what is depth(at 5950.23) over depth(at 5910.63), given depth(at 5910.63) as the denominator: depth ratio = 5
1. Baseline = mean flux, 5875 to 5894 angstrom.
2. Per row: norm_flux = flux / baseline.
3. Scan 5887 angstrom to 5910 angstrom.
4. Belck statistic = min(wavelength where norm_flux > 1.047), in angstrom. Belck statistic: 5902.47 angstrom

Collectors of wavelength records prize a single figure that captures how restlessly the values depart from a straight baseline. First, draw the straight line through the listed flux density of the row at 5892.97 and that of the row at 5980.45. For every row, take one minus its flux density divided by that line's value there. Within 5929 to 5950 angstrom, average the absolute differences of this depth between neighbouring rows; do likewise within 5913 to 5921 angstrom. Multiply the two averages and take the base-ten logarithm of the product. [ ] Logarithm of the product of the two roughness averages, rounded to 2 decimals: -2.98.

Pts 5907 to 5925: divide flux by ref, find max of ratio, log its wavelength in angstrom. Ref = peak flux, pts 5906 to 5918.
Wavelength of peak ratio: 5914.72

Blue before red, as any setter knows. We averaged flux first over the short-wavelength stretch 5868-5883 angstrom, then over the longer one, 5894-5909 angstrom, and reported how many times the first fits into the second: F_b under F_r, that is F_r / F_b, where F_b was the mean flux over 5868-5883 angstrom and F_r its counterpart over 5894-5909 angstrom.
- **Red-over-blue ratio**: 0.96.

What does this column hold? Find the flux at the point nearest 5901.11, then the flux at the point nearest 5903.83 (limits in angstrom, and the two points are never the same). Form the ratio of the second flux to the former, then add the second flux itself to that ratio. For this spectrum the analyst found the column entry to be 19.4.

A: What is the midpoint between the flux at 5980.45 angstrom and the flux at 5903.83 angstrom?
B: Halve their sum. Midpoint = 18.7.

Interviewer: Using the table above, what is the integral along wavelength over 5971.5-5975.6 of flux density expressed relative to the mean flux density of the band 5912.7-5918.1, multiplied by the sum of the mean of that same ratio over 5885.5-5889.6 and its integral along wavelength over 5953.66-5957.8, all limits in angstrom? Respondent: 20.1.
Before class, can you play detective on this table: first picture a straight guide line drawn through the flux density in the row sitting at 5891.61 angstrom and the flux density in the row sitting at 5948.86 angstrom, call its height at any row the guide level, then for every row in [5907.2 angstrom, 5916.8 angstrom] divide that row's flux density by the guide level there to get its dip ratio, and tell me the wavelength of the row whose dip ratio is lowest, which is 5909.27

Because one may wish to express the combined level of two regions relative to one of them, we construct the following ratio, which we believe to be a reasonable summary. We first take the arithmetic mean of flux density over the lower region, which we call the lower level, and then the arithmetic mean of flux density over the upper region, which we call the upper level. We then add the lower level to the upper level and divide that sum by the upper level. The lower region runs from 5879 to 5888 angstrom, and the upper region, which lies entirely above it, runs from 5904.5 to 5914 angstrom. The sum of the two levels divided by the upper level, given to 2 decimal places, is 1.93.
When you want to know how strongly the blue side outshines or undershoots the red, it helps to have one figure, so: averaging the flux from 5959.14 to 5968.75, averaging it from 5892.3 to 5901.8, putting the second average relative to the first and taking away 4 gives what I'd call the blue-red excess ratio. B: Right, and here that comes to -3.12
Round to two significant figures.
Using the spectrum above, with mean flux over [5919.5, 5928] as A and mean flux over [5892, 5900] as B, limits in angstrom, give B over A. 0.89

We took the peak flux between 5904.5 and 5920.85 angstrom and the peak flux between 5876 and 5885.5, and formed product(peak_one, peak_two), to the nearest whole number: 315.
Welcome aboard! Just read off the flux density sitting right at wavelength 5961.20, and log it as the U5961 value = 17.91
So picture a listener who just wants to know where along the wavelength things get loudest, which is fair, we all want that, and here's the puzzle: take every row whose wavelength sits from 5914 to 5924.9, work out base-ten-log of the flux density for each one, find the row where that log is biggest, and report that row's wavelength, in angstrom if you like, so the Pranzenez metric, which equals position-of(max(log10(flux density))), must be 5914.72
